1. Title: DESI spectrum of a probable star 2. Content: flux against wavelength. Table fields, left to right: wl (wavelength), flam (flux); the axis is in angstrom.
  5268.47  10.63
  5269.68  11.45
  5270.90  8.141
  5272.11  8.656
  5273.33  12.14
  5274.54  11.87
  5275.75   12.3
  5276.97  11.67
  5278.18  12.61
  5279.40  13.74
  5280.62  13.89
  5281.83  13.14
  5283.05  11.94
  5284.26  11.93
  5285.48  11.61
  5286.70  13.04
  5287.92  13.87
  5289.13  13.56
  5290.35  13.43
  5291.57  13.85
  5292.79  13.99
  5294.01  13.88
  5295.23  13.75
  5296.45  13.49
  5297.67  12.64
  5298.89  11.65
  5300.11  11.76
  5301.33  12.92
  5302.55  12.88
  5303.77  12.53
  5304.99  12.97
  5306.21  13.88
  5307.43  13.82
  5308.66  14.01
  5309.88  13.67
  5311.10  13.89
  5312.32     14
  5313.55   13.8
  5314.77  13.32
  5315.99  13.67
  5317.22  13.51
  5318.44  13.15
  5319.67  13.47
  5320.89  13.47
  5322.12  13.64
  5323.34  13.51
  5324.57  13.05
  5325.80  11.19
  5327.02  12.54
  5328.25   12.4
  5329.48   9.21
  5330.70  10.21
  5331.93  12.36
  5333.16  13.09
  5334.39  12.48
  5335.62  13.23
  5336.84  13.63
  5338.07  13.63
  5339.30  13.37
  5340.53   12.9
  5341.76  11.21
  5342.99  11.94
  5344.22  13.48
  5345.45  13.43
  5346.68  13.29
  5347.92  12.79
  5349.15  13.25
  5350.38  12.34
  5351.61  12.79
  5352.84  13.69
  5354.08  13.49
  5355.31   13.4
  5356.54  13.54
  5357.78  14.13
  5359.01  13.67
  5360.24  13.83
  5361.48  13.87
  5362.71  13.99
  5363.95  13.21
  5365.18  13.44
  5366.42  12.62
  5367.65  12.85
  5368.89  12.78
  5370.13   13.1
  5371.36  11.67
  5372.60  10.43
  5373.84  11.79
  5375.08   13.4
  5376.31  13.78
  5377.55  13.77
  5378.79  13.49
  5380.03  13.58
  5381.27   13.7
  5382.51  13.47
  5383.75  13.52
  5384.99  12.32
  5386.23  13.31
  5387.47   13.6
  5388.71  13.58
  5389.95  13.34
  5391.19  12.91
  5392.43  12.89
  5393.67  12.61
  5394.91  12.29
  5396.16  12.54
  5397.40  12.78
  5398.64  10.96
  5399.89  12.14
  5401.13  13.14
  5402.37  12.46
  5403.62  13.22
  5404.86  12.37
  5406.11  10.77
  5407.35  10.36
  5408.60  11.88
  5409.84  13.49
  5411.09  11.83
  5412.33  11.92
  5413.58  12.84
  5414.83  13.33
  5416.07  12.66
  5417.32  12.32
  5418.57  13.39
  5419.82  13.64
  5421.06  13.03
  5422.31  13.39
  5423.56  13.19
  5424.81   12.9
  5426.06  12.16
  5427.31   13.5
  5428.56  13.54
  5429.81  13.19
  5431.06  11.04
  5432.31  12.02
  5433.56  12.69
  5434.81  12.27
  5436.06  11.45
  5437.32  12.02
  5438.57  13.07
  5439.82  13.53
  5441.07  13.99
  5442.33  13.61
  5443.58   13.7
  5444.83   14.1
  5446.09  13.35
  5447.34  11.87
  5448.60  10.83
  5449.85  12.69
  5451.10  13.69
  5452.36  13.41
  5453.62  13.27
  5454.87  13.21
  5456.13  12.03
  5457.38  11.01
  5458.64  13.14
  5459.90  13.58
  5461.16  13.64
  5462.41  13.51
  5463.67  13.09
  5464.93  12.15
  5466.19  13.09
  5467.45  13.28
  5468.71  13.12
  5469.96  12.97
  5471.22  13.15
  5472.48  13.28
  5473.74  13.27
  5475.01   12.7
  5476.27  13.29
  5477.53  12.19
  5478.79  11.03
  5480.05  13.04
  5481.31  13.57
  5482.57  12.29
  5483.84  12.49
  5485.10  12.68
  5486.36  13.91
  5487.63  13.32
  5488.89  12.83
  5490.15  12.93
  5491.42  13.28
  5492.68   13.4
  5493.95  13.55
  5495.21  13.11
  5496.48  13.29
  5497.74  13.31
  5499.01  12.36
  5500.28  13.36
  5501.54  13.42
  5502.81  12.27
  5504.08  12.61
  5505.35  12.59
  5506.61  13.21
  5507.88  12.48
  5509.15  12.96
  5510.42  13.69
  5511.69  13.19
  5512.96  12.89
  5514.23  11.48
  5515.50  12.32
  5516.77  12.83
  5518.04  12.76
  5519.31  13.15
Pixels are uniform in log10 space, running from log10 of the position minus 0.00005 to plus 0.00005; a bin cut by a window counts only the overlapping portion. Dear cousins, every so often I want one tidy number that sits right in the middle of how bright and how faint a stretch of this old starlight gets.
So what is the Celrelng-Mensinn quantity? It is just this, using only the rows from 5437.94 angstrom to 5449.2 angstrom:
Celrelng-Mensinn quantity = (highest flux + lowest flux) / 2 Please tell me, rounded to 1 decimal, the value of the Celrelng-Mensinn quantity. 12.5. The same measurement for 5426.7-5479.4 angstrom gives 12.5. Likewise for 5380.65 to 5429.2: 12.0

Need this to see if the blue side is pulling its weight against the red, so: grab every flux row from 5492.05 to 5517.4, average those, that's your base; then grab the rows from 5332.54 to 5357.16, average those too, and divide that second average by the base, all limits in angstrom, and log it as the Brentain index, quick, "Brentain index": 1.01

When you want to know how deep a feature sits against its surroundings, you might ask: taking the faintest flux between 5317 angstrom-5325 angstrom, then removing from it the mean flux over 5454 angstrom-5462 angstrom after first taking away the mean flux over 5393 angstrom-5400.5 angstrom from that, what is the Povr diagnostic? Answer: 12.5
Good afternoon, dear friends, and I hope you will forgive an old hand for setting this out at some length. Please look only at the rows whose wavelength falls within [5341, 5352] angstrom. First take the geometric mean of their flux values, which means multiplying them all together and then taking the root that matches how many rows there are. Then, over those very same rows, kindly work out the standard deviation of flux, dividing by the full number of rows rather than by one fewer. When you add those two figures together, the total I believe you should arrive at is 13.4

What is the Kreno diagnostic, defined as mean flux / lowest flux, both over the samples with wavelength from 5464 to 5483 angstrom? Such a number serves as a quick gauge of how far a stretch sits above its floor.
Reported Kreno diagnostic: 1.16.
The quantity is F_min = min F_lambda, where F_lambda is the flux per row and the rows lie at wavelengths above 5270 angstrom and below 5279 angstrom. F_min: 8.141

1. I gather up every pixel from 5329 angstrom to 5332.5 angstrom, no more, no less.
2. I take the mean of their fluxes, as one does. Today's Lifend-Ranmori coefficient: 10.6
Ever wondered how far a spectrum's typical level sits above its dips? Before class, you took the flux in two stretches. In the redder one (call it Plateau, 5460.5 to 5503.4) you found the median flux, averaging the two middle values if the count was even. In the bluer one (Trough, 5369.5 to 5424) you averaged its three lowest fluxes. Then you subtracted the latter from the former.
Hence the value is 2.6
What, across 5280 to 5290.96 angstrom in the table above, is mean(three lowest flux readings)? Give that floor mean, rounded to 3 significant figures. 11.8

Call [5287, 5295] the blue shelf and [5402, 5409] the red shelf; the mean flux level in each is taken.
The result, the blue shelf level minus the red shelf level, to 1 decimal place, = 1.9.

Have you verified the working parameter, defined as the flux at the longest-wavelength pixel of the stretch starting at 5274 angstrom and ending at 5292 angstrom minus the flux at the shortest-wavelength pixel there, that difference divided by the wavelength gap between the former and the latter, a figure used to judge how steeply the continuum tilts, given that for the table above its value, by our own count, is 0.12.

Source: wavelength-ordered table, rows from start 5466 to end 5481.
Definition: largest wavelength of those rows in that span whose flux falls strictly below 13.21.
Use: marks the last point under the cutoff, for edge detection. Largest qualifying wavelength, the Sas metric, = 5480.05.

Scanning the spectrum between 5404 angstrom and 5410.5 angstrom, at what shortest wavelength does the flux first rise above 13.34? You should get 5409.84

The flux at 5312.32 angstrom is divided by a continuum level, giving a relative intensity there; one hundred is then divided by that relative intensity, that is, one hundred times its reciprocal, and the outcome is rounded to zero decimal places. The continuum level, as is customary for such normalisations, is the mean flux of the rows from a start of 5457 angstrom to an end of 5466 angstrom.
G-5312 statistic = 92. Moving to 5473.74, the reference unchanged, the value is 97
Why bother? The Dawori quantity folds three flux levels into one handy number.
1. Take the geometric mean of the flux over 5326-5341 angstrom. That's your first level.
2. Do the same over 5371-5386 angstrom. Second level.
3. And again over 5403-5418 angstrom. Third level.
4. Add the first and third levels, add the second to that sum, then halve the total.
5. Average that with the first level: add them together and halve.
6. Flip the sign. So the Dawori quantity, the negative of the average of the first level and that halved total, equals -15.5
